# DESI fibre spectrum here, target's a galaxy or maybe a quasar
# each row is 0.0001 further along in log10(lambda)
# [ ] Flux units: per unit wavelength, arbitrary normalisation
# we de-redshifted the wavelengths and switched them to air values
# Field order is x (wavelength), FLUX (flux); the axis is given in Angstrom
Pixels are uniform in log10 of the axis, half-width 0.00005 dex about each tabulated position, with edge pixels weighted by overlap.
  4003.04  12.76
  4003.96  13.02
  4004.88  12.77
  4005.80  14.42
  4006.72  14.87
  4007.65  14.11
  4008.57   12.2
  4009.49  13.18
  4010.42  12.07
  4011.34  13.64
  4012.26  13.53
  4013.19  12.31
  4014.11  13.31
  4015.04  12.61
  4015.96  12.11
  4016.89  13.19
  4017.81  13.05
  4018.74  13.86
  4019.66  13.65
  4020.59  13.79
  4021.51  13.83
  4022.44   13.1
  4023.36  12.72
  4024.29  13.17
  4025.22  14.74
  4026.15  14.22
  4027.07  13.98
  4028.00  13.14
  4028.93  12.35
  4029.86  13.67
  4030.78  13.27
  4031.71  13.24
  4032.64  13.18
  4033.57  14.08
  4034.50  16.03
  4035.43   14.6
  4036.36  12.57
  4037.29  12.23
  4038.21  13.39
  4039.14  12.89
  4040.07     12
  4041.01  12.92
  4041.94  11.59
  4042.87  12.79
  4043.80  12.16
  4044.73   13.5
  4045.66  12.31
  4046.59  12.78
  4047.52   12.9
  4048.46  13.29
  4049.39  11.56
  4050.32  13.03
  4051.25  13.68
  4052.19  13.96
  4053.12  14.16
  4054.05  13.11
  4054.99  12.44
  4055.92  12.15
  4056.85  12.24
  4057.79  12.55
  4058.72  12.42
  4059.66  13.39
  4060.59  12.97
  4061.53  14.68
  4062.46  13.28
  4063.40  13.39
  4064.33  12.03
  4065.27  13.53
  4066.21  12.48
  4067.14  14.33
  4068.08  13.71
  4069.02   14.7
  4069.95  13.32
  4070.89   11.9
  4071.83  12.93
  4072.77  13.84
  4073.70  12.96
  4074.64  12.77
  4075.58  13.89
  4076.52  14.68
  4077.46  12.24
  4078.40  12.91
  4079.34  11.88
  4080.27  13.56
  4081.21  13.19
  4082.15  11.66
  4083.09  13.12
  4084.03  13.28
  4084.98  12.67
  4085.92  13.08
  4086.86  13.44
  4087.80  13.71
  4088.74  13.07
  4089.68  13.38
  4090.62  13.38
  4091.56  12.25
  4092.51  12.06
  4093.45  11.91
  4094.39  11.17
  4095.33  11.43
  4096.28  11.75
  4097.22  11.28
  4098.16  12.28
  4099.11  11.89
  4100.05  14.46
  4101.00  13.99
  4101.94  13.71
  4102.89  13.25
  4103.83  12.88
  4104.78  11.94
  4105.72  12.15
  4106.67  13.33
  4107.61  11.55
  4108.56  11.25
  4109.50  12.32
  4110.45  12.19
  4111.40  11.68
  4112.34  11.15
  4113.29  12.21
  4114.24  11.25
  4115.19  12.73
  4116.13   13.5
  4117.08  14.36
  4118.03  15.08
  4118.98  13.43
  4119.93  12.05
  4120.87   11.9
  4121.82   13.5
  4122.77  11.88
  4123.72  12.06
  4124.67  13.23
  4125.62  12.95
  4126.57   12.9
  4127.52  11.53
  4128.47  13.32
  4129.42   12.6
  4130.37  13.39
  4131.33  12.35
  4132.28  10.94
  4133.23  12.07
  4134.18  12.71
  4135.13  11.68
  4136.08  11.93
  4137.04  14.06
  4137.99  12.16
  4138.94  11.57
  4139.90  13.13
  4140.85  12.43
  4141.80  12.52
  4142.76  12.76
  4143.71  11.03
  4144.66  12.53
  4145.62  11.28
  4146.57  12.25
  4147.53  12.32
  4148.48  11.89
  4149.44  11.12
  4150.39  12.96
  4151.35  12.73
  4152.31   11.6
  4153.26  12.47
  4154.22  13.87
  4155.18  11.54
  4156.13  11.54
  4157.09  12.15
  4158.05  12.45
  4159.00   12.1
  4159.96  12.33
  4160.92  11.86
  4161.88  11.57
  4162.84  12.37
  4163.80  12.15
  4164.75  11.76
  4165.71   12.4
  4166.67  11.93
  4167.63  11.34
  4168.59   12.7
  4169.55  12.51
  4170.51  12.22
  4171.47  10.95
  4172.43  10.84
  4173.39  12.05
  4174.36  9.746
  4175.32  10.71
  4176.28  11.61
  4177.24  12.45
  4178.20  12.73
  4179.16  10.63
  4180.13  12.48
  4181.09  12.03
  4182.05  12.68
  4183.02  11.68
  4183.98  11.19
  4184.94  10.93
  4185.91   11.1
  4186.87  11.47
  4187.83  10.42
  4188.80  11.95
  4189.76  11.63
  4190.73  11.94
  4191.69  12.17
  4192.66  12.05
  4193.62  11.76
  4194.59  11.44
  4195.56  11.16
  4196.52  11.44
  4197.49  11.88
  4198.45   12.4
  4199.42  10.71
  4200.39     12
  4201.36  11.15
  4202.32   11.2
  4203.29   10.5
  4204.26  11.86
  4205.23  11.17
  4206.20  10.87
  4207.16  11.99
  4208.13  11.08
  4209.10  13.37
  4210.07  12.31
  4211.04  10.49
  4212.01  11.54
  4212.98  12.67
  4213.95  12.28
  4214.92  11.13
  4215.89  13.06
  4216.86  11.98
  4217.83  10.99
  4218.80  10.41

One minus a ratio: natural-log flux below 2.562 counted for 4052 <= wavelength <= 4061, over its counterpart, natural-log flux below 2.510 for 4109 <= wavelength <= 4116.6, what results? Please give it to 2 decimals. 0.00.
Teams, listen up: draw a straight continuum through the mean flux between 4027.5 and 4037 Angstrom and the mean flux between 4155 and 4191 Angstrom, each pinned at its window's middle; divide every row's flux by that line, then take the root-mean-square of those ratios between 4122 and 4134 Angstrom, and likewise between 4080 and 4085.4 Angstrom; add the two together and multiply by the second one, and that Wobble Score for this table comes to 2.01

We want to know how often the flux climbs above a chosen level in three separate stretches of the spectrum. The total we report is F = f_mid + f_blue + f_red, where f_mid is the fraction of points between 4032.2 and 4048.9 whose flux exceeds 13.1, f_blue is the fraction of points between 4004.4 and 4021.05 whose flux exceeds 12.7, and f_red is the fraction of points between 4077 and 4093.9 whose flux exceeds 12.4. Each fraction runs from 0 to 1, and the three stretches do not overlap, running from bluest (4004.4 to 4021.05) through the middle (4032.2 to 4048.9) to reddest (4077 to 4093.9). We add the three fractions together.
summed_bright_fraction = 1.78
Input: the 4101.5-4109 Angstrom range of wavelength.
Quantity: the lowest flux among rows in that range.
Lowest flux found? 11.25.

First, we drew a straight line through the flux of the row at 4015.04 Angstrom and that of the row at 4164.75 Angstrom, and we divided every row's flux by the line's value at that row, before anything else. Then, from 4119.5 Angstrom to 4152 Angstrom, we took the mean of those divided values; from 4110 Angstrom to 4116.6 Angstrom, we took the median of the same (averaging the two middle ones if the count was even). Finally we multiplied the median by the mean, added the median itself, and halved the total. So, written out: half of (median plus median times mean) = 1.03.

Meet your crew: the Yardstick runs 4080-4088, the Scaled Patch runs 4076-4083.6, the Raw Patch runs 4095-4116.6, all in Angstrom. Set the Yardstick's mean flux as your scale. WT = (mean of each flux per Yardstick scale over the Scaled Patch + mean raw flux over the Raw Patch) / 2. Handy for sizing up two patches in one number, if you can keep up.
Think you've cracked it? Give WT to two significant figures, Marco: 6.7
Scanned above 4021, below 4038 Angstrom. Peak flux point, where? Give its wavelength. 4034.50 Angstrom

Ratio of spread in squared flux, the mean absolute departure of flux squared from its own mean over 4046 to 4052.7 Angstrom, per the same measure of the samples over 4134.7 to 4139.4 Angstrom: 0.74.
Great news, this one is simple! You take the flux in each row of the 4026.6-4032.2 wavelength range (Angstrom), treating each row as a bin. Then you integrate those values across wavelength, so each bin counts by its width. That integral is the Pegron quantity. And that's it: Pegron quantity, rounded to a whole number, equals 74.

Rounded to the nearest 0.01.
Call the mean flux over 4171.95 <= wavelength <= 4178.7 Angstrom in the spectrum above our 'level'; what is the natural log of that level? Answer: 2.44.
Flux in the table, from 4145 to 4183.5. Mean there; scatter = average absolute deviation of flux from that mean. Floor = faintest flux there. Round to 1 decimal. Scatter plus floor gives 10.3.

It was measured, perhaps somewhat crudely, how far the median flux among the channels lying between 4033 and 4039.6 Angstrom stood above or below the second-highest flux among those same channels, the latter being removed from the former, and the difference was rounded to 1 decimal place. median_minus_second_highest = -1.2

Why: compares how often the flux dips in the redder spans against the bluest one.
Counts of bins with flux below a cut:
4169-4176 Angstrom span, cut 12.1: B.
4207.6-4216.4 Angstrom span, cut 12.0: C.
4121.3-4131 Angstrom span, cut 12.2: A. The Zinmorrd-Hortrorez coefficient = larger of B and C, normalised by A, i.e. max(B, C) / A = 1.7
